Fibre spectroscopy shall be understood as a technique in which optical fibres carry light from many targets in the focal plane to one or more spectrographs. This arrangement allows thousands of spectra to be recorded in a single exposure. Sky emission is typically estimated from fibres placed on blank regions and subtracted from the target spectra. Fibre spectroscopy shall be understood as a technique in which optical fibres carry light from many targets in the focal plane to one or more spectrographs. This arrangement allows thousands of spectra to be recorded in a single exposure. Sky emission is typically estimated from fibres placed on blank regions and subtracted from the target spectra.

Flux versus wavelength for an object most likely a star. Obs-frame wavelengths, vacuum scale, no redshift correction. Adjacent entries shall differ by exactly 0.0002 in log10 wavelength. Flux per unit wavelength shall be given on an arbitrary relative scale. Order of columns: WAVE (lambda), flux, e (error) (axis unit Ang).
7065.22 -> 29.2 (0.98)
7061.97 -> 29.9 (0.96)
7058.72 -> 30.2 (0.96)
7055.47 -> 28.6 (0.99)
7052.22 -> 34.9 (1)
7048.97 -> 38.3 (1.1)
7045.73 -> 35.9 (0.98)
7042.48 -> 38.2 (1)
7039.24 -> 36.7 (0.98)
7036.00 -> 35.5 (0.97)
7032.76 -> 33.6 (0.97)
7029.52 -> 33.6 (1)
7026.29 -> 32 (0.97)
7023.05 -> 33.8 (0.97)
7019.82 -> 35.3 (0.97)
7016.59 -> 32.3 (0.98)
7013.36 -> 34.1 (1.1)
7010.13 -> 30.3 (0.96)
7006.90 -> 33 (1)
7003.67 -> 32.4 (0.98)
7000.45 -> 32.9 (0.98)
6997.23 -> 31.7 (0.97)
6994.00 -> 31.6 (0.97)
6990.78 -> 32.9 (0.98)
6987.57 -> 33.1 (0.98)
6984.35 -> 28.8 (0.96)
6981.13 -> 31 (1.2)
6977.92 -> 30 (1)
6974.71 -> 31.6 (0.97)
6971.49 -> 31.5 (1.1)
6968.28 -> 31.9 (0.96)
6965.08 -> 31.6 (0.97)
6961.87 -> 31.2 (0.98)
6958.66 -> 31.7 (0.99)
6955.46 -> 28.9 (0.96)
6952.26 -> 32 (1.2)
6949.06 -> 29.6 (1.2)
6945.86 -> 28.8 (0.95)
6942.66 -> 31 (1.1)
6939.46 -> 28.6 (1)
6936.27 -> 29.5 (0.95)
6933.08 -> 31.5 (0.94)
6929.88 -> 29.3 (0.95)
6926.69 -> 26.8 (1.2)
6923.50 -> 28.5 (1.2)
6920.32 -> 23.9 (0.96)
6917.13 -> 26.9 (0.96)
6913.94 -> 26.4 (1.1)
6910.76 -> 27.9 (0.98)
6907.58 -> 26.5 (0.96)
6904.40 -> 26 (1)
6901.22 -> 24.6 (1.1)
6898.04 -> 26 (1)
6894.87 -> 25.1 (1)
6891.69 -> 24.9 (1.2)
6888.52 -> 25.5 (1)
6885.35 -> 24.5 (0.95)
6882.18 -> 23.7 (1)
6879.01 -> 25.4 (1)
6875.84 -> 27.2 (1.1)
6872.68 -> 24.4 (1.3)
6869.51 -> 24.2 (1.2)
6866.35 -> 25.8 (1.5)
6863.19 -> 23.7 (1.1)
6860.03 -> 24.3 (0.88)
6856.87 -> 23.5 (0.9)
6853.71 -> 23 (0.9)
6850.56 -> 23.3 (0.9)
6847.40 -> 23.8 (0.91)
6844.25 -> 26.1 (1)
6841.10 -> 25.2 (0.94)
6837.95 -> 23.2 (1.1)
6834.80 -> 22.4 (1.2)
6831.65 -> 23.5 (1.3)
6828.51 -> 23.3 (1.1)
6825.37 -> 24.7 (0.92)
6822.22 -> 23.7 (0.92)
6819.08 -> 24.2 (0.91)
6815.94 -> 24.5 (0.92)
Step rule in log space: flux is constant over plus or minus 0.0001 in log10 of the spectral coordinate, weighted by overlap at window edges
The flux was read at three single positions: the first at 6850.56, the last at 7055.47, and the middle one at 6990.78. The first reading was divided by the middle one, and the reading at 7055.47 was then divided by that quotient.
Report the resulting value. 40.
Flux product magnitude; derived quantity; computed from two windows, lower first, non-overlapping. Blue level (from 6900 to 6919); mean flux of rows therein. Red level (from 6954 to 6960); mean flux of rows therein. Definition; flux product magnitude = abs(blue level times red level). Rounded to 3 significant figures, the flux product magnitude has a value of 799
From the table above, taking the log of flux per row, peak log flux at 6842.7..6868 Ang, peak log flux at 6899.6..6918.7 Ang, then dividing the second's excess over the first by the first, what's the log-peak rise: 0.020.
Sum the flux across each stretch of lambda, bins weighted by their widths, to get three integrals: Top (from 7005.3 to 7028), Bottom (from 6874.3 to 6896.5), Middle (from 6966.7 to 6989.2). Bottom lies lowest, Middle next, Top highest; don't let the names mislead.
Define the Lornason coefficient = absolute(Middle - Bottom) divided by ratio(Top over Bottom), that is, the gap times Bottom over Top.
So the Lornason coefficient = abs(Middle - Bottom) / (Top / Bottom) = 106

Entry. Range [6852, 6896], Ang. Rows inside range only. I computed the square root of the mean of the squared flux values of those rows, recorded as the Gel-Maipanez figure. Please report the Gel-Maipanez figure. 25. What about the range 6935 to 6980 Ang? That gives 31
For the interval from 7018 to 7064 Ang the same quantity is 34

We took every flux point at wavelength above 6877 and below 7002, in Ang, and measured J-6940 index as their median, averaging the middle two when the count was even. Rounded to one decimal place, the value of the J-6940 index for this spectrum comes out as 28.9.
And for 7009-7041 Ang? 33.7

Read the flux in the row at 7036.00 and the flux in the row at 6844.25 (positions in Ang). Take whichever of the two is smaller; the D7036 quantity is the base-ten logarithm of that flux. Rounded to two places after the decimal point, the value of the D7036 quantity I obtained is 1.42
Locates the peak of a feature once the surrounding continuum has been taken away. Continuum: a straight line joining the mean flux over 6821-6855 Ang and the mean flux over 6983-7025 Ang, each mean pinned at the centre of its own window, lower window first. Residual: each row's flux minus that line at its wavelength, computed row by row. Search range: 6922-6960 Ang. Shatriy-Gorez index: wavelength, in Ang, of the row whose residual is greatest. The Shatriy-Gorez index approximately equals 6933.08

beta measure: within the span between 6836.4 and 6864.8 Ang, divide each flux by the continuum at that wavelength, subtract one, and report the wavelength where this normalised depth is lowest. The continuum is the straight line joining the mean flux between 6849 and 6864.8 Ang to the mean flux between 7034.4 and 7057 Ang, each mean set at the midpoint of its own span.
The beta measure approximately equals 6853.71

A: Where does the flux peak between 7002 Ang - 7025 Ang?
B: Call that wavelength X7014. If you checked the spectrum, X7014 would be 7019.82 Ang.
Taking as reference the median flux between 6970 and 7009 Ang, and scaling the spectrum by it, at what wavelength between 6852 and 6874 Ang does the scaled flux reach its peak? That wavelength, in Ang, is 6866.35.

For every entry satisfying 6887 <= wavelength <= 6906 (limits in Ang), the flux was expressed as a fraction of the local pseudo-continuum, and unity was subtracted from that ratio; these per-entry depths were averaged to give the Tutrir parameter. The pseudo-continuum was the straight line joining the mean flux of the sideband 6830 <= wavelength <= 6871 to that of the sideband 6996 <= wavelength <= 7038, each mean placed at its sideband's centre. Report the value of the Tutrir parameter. -0.044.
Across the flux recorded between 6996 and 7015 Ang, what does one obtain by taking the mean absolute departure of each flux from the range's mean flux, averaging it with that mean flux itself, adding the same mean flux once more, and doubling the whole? 98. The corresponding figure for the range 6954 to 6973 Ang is 94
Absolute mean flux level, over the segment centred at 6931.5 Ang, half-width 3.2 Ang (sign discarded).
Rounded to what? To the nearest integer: 30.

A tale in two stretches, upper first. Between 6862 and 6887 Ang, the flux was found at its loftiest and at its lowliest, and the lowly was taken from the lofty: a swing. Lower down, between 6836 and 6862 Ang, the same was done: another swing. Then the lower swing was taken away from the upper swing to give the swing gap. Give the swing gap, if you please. 0.4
